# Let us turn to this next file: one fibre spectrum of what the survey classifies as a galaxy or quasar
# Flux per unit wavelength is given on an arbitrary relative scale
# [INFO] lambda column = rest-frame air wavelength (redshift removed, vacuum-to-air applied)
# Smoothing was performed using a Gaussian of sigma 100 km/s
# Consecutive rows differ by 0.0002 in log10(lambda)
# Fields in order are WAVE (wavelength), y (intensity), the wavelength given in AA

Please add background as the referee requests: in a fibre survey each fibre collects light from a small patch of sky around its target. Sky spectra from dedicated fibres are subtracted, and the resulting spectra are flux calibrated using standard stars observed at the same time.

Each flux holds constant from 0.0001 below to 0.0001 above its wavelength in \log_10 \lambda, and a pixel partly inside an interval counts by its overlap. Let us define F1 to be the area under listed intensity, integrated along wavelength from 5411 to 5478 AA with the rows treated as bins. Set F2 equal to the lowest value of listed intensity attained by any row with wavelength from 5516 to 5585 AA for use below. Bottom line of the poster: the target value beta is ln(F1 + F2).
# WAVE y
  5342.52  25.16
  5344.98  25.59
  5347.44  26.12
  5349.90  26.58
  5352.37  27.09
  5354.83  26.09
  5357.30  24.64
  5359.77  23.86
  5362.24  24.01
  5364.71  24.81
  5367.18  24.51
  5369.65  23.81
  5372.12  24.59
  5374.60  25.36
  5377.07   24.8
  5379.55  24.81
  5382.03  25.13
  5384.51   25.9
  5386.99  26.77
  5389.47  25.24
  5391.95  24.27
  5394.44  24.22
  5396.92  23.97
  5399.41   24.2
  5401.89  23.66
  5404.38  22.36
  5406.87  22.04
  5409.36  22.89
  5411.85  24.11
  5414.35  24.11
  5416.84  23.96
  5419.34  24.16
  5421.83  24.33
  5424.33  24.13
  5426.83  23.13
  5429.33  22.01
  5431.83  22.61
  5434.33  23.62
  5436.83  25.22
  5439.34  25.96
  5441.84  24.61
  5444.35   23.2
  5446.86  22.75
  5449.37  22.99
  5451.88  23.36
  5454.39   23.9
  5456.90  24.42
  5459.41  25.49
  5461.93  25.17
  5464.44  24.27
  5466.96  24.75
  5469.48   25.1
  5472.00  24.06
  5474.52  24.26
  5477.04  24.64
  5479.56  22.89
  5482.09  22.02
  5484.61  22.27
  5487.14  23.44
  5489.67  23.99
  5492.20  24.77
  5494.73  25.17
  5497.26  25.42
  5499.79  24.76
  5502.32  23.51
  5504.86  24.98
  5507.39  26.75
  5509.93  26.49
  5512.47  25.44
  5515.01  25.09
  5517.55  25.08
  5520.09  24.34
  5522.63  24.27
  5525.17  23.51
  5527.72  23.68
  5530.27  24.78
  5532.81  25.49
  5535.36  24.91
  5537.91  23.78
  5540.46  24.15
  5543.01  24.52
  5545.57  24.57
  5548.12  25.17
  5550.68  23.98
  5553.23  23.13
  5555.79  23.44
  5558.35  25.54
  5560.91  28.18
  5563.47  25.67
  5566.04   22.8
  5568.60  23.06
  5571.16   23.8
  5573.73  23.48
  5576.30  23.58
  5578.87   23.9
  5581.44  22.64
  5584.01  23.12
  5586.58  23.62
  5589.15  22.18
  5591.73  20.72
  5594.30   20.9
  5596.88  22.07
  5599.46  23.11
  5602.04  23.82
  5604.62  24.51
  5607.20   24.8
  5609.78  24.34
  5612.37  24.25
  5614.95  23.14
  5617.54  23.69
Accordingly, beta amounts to 7.40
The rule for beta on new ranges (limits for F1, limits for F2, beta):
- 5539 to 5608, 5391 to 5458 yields 7.41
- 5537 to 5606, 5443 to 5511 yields 7.41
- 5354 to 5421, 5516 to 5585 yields 7.41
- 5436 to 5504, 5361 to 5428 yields 7.42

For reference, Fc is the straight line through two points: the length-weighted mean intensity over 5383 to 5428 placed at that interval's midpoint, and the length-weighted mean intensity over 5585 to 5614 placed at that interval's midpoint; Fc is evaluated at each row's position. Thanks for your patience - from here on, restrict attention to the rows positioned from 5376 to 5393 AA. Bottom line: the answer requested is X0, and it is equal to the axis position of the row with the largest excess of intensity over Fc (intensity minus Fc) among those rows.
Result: 5386.99 AA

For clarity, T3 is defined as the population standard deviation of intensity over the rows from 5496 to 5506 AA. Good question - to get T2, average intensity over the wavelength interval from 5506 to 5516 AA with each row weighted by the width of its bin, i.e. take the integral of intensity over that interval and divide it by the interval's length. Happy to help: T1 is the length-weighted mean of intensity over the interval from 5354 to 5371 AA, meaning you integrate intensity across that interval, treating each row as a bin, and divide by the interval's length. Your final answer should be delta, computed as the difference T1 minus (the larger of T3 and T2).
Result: -1.5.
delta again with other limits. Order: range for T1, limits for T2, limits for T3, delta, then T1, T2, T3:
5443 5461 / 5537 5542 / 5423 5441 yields -0.3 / 23.8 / 24.0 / 1.30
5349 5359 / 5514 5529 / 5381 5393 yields 1.6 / 26.0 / 24.3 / 0.83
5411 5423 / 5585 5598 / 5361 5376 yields 2.2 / 24.1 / 21.9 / 0.51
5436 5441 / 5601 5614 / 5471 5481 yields 1.2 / 25.5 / 24.3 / 0.65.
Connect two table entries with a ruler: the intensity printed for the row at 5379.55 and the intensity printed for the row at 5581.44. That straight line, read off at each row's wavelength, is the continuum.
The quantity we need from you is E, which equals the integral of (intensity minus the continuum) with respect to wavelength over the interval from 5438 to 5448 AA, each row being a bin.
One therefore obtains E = 0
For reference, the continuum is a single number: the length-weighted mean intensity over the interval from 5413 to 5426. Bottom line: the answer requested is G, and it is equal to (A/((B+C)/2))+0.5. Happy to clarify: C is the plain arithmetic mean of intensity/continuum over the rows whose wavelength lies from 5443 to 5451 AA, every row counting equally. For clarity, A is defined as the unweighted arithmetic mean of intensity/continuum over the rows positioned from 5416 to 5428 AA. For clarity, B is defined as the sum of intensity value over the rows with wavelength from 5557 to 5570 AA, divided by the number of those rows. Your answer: 0.576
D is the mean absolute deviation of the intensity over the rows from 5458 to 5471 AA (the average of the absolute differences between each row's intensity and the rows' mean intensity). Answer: 0.36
